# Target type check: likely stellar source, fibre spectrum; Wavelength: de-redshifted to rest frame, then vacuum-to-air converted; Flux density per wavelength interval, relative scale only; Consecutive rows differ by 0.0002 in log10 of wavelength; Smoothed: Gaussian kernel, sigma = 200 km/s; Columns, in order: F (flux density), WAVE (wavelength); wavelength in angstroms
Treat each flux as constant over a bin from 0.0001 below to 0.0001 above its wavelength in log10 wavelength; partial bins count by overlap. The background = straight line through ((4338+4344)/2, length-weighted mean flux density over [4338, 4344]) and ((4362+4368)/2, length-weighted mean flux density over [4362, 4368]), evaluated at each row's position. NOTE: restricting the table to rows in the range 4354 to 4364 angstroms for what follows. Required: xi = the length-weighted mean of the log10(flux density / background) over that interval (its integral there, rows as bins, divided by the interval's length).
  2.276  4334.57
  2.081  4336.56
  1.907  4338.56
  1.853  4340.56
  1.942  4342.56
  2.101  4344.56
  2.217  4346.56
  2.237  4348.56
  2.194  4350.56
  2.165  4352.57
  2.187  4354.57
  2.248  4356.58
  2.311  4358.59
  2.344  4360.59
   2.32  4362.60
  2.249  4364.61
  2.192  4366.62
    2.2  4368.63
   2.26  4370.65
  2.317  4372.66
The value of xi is 0.024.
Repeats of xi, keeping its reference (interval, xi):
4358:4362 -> 0.029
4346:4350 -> 0.044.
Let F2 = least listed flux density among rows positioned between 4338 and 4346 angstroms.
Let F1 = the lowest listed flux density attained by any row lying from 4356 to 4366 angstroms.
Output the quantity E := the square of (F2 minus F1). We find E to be 0.16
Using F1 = 2.248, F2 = 1.853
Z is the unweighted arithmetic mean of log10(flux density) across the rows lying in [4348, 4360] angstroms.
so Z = 0.347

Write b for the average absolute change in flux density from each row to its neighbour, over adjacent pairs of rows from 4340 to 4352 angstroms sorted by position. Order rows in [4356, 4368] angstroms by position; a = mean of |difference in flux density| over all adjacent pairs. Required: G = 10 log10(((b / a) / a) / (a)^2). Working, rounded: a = 0.050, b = 0.085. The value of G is 41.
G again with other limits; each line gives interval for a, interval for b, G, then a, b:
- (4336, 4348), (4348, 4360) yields 23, 0.118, 0.044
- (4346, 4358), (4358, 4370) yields 44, 0.035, 0.039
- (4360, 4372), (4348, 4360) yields 41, 0.044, 0.044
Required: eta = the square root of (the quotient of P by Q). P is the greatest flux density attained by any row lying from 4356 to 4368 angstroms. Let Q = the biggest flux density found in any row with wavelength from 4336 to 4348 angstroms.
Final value 1.03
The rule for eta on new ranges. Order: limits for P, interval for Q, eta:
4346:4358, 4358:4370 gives 0.98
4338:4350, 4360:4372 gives 0.98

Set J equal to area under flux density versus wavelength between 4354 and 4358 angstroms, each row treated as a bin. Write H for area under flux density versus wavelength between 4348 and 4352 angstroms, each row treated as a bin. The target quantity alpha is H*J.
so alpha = 79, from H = 8.82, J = 8.91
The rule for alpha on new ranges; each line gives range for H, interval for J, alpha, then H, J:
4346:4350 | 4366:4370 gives 78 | 8.91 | 8.79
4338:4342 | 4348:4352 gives 66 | 7.53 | 8.82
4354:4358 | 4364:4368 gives 79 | 8.91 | 8.87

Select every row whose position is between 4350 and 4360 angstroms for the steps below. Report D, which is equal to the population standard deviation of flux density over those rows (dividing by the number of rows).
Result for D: 0.053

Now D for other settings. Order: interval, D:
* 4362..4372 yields 0.046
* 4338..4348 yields 0.135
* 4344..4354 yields 0.047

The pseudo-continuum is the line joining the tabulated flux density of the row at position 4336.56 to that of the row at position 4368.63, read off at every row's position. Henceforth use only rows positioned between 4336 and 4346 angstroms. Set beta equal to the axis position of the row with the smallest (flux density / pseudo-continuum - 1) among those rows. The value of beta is 4340.56 angstroms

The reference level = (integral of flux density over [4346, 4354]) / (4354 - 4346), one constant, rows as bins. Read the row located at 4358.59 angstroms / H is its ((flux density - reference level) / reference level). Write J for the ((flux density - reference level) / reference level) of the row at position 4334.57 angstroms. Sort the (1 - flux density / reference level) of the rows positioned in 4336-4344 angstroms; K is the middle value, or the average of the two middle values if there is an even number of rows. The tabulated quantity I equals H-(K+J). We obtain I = -0.11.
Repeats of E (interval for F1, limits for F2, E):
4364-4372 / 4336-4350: 0.11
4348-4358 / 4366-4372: 0.00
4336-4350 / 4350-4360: 0.10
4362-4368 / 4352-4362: 0.00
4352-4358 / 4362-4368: 0.00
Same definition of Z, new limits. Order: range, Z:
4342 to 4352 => 0.329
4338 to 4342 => 0.274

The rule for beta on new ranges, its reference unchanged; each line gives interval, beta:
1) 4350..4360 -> 4352.57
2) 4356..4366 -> 4364.61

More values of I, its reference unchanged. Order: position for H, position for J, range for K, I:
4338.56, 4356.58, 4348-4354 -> -0.16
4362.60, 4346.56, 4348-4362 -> 0.06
